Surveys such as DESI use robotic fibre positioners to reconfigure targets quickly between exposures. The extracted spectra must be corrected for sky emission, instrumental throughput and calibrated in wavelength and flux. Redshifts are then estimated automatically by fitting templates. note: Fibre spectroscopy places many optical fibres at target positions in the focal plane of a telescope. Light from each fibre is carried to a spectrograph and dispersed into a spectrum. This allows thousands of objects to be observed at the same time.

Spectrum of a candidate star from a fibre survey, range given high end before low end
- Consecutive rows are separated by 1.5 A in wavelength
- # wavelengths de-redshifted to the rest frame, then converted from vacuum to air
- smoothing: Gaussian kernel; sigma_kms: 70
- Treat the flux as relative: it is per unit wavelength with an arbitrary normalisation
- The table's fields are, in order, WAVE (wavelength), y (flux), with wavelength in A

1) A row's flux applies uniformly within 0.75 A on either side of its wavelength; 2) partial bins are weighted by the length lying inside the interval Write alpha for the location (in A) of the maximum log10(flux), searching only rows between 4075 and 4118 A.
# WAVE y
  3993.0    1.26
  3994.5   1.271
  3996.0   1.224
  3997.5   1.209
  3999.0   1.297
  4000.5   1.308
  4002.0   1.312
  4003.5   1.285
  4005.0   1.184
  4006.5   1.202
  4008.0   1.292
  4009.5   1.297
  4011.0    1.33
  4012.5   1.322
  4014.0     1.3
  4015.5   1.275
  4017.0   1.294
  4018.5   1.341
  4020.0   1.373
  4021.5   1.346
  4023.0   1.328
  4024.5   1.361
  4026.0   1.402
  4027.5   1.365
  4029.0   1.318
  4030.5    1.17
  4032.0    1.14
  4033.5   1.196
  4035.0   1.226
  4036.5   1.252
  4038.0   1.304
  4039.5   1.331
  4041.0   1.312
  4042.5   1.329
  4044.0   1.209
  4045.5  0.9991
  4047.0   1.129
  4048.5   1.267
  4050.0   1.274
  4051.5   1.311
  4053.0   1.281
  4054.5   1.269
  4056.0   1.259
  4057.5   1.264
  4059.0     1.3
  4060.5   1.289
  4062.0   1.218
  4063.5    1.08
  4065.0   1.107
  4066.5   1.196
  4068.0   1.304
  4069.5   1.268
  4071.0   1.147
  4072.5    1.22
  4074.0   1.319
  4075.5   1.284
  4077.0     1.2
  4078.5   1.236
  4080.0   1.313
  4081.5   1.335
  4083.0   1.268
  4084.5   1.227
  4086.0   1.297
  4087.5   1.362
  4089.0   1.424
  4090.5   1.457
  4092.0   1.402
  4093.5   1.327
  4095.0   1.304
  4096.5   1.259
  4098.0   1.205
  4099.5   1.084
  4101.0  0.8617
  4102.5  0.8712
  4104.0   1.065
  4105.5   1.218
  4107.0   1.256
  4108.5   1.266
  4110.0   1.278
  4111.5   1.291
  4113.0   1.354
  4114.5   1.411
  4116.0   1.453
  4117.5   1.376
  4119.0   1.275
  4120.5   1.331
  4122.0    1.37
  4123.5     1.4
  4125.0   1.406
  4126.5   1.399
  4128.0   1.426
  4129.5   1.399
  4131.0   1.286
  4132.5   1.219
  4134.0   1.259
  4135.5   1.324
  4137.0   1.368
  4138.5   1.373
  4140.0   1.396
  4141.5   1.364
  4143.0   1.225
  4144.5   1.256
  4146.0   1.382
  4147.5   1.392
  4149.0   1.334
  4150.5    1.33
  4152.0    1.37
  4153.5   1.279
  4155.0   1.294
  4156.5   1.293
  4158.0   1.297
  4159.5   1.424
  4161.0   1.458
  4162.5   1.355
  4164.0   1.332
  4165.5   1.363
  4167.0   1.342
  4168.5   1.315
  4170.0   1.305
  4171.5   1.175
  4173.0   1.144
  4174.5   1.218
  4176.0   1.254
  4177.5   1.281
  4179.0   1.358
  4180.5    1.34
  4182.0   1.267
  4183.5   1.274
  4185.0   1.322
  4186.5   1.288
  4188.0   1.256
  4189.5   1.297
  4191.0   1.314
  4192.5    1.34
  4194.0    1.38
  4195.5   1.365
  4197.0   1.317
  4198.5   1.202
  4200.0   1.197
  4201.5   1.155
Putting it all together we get 4090.5 A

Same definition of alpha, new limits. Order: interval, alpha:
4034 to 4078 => 4039.5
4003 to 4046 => 4026.0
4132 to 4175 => 4161.0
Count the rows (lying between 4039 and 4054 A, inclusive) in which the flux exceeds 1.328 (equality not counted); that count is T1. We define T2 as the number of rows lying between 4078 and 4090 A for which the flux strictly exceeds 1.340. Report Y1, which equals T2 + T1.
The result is 4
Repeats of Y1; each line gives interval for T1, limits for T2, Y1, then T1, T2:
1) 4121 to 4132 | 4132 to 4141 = 9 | 6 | 3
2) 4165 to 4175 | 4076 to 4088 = 3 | 2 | 1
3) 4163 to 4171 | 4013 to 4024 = 6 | 3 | 3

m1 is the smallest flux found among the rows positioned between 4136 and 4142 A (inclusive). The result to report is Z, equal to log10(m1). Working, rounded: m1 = 1.364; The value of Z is 0.135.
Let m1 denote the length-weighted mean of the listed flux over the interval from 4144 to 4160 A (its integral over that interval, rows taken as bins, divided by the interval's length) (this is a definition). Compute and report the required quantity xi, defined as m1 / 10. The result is 0.133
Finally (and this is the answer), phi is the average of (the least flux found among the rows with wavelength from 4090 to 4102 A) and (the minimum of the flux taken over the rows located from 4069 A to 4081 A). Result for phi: 1.00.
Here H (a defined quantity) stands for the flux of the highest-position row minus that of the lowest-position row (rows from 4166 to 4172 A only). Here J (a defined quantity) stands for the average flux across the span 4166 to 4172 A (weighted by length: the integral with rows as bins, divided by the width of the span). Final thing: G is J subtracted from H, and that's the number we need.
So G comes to -1.46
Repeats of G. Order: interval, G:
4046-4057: -1.12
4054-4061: -1.26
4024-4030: -1.40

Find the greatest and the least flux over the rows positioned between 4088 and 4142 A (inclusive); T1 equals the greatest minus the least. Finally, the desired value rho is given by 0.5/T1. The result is 0.8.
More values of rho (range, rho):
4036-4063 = 1.5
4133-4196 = 1.6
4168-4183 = 2.3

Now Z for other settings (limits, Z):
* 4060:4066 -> 0.033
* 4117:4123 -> 0.106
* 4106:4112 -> 0.099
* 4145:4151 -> 0.124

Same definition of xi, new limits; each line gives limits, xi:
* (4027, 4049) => 0.123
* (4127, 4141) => 0.134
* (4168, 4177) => 0.123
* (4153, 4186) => 0.130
